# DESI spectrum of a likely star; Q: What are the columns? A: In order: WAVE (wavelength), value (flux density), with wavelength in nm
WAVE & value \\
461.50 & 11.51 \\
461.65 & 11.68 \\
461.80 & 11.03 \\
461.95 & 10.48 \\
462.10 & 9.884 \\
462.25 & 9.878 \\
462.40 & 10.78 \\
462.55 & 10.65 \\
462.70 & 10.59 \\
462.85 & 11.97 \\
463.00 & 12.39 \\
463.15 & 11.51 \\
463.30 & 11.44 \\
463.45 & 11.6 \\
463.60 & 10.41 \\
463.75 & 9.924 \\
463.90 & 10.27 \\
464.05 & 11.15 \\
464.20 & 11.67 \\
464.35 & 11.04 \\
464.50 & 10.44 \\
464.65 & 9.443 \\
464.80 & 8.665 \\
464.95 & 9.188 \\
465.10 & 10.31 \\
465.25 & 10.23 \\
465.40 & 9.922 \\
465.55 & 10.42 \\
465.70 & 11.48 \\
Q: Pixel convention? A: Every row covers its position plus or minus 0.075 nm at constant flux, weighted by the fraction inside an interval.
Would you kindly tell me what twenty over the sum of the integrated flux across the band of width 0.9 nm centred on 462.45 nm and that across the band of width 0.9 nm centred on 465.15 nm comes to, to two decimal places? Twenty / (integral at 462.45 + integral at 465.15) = 1.09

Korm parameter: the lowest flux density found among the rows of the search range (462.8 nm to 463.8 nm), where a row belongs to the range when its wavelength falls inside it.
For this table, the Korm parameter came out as 9.924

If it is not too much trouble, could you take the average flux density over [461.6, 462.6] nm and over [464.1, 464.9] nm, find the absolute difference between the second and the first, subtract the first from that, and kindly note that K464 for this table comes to -10.25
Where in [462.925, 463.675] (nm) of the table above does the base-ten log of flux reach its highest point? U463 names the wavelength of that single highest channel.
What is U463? 463.00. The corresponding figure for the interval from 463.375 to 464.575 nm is 464.20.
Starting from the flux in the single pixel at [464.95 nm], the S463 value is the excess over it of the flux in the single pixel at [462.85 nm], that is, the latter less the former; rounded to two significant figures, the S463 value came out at 2.8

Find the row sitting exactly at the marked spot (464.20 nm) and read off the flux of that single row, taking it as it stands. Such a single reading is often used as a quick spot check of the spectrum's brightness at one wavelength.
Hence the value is 11.67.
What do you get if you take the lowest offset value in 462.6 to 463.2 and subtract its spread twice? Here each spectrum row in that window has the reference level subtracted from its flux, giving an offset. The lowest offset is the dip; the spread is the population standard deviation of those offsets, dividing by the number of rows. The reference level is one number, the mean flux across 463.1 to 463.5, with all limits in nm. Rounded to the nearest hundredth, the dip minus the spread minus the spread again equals -2.26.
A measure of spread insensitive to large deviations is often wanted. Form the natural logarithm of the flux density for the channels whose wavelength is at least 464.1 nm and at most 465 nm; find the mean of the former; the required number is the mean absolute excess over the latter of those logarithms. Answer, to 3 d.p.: 0.097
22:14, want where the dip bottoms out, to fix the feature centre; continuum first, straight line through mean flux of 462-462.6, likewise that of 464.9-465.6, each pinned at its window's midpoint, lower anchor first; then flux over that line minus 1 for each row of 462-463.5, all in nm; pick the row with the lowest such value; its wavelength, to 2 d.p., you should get 462.10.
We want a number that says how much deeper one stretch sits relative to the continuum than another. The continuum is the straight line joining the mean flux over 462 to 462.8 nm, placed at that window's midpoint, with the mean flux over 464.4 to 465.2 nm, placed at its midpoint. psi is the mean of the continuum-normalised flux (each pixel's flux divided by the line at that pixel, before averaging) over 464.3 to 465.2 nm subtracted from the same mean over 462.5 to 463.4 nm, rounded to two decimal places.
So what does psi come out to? 0.10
